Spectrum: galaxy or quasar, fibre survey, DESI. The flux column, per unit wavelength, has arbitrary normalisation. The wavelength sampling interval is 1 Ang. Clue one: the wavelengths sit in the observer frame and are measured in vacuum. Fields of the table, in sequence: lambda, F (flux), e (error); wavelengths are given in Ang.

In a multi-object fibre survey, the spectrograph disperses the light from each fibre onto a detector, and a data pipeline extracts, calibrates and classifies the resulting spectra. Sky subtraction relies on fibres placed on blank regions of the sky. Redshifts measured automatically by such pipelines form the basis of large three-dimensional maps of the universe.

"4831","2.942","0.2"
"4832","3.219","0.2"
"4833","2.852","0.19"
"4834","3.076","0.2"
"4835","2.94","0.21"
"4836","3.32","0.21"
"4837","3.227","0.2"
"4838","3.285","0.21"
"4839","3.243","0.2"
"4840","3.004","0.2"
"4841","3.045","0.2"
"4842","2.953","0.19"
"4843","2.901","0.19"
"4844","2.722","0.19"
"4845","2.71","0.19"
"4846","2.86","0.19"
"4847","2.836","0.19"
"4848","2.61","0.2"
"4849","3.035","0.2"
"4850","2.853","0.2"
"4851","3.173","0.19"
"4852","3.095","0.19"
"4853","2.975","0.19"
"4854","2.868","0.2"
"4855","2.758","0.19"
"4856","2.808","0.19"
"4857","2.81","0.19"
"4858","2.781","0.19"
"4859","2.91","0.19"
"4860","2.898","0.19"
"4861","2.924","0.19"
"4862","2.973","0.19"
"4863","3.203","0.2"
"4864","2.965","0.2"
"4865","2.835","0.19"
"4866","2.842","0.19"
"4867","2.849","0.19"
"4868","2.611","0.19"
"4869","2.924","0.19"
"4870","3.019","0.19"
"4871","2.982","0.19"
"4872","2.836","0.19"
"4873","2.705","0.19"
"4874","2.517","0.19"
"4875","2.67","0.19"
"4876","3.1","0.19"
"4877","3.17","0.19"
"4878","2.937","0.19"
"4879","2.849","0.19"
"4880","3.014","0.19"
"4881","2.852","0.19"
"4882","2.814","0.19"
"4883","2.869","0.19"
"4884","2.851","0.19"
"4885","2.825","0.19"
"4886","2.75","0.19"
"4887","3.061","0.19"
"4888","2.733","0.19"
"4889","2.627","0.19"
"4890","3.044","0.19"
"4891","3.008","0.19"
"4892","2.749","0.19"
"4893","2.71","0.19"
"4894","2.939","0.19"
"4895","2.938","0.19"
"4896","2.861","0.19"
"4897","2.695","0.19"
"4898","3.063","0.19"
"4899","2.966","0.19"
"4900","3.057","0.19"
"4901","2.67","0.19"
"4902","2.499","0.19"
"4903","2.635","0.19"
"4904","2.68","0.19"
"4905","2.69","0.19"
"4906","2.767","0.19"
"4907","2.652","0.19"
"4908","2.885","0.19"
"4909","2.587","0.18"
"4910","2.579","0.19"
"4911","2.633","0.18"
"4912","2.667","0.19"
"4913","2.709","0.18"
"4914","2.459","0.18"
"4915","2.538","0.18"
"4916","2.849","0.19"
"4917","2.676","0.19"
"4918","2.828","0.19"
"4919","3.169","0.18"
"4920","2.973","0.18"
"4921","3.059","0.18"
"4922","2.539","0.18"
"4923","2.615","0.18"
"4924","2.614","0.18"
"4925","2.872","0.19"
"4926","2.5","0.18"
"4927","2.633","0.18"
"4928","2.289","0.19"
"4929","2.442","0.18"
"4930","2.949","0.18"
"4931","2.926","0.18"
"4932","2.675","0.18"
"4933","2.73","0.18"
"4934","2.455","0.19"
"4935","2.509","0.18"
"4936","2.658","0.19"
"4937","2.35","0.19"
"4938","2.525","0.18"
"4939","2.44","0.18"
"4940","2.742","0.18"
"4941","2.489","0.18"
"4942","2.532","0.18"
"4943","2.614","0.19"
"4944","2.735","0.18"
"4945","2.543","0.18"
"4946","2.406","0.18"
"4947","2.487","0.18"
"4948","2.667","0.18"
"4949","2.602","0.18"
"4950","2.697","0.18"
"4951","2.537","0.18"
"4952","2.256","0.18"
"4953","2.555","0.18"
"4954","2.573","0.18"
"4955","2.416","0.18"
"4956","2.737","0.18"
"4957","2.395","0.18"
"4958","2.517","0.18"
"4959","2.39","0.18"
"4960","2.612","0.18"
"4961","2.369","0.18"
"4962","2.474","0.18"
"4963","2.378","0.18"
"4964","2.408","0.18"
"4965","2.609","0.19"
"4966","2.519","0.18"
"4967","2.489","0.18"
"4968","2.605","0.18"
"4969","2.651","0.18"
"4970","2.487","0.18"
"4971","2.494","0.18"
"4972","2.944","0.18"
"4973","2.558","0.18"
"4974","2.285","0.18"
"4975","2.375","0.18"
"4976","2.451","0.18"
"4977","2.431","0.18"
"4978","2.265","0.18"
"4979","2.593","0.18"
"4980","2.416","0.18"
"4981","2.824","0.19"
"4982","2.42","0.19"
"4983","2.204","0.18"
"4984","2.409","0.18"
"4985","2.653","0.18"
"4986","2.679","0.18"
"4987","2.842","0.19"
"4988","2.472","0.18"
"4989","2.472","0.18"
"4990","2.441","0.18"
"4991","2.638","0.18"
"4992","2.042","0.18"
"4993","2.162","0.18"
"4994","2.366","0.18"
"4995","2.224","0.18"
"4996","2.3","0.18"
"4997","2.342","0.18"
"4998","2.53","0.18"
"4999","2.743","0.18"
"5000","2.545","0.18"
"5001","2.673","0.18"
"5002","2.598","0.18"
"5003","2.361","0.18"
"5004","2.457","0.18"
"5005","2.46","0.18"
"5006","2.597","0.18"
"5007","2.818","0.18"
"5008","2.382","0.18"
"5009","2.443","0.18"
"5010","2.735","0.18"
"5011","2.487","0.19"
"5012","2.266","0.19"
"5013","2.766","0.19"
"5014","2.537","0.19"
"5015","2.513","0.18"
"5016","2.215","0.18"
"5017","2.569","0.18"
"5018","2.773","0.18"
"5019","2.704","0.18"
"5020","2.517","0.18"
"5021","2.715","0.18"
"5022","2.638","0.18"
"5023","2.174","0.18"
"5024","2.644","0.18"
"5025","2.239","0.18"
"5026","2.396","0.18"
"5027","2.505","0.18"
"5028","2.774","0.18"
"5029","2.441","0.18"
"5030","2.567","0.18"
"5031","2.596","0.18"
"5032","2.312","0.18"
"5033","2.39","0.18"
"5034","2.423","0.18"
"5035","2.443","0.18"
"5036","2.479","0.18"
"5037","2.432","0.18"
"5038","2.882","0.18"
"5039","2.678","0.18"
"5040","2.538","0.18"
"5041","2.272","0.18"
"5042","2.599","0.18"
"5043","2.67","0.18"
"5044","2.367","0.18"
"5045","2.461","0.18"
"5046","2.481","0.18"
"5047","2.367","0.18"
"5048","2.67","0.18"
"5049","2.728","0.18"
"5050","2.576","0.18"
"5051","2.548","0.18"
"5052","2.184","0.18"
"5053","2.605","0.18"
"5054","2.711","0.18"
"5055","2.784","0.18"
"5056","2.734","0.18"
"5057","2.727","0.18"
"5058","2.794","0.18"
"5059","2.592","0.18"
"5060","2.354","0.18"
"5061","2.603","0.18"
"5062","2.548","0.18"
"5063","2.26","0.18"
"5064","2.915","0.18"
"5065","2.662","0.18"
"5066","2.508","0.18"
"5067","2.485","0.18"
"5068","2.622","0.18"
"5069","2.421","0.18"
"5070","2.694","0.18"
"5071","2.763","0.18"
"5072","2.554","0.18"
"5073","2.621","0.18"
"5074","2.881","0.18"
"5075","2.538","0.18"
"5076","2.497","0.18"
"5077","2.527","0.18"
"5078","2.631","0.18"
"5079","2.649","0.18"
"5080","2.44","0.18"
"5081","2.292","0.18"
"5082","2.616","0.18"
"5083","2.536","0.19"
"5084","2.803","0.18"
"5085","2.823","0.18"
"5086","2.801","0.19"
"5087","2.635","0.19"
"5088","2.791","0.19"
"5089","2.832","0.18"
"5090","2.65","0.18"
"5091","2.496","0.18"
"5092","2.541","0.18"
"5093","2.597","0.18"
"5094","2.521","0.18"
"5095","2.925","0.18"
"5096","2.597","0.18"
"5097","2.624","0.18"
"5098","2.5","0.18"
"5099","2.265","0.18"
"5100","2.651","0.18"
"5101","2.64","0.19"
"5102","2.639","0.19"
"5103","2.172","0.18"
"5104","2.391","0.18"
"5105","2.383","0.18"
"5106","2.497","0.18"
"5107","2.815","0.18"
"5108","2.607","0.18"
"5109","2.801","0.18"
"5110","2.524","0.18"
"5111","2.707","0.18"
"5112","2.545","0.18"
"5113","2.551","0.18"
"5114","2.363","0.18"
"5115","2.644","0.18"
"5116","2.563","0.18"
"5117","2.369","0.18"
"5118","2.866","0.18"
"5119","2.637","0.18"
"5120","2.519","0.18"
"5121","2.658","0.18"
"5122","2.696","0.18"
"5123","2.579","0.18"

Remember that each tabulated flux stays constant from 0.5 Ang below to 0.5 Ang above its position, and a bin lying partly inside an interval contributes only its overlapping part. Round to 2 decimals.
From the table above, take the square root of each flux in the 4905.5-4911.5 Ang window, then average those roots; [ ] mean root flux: 1.64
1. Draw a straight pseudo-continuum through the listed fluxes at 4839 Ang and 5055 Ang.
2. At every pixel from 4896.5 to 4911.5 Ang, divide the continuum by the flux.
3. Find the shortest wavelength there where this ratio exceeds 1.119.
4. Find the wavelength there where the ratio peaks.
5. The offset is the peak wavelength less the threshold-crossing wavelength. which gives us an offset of 5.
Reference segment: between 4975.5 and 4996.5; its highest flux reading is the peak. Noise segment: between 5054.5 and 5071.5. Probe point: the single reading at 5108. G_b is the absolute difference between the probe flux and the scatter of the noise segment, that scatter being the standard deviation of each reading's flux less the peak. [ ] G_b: 2.44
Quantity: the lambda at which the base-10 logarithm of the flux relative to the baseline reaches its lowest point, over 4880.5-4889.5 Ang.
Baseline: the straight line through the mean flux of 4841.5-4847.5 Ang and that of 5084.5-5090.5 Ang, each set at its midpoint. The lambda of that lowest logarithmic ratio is 4889 Ang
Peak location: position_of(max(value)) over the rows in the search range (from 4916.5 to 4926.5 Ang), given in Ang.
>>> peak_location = 4919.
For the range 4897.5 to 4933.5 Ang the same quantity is 4919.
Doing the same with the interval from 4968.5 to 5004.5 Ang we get 4972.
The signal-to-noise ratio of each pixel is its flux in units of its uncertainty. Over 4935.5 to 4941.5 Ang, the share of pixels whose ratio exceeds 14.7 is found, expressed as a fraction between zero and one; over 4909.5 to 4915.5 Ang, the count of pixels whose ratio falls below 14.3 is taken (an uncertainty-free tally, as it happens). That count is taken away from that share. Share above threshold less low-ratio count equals -3.8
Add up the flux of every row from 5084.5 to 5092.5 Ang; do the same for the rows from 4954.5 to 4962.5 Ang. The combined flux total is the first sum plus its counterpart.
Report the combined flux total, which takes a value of 41.5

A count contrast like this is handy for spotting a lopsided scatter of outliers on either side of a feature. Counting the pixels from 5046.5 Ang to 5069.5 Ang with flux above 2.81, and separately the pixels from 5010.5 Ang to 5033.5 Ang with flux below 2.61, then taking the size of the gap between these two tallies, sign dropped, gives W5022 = 15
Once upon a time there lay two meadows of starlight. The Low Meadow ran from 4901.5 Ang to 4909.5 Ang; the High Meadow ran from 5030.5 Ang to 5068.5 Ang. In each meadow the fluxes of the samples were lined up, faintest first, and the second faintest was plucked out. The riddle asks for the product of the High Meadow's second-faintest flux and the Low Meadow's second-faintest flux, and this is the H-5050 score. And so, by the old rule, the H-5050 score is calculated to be 5.8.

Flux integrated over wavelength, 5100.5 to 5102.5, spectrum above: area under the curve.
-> 5.28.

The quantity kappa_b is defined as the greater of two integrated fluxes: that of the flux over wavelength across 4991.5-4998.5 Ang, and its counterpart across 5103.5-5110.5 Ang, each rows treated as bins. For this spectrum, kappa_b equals 18.0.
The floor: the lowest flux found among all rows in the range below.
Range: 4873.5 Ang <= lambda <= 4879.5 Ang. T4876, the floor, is 2.517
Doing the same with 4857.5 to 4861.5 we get 2.781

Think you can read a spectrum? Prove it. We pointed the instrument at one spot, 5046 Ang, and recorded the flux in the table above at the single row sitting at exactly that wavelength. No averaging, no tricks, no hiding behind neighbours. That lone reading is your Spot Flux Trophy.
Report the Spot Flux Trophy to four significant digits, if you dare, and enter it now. 2.481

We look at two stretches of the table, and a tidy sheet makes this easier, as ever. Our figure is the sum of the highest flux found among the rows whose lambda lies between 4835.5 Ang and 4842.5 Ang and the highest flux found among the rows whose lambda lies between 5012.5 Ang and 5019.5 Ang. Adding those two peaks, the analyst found 6.1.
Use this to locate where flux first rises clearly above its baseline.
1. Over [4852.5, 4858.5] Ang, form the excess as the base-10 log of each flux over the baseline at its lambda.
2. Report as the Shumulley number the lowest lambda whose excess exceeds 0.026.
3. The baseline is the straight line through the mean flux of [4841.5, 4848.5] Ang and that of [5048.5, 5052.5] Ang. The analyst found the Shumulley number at 4853 Ang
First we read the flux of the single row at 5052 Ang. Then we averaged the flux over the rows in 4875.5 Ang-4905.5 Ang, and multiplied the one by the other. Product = 6.24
